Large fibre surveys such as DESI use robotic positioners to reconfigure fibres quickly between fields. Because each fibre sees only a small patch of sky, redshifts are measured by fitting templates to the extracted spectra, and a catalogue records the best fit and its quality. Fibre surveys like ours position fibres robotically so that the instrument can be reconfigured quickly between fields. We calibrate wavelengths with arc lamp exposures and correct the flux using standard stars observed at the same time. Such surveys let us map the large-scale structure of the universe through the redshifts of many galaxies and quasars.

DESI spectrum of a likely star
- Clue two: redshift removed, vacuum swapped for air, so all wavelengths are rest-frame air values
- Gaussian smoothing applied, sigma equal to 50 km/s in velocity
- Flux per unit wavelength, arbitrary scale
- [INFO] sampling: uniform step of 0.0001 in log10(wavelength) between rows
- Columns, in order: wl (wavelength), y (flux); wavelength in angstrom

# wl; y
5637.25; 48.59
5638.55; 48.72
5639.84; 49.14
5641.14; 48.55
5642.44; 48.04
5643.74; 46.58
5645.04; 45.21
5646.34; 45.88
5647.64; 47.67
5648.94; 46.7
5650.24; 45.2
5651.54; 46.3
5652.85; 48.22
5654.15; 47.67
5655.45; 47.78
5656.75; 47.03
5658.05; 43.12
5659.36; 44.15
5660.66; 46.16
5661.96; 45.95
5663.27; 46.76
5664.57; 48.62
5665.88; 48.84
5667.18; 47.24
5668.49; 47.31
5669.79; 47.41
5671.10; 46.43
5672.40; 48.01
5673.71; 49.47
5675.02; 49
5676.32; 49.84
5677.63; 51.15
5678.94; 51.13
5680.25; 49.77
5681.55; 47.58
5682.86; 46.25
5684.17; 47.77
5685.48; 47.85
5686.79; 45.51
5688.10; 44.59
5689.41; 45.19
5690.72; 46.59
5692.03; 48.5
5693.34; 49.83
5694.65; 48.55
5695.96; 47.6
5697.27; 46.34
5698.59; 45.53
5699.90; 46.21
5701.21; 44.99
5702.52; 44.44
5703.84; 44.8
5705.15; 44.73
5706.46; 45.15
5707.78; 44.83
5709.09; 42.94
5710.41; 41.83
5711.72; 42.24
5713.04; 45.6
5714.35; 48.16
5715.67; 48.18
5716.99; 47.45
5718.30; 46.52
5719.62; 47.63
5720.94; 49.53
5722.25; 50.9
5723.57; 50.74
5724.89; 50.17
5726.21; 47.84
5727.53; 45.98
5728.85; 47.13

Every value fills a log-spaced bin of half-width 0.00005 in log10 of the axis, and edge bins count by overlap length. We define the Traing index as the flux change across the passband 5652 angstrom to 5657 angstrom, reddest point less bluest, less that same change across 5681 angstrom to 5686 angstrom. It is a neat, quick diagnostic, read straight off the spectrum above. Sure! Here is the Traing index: -1.5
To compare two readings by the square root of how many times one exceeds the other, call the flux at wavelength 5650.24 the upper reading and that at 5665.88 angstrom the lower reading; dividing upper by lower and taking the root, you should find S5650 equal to 0.96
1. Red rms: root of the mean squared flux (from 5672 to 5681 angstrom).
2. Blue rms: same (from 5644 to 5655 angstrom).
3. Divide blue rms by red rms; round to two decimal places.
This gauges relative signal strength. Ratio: 0.94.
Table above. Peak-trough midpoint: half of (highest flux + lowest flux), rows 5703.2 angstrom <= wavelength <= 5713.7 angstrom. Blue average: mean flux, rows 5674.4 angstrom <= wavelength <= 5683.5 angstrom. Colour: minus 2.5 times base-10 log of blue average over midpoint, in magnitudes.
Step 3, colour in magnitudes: -0.13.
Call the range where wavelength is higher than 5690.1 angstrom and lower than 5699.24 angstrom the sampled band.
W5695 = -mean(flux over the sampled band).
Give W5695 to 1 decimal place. -47.6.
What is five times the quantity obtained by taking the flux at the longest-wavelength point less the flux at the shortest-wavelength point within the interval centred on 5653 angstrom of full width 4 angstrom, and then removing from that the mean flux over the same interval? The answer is -230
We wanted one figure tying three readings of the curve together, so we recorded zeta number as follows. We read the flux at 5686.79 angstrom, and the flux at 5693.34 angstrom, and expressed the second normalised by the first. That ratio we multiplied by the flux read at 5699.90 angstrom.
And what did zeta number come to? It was 50.6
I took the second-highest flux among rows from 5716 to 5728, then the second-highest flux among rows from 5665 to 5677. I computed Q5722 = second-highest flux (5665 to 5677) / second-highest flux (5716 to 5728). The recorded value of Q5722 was 0.97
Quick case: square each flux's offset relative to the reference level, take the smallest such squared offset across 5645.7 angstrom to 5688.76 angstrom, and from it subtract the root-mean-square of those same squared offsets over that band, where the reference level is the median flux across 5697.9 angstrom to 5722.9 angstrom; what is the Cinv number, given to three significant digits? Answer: -10.4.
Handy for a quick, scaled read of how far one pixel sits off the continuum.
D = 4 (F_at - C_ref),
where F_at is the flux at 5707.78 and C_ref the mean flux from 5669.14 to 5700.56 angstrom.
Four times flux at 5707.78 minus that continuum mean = -12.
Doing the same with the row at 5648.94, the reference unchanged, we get -4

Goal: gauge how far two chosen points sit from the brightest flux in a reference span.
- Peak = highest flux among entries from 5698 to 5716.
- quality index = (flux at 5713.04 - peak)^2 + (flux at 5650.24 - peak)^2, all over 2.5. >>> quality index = 6.2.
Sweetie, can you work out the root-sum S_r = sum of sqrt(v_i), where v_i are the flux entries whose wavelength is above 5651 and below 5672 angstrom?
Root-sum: 109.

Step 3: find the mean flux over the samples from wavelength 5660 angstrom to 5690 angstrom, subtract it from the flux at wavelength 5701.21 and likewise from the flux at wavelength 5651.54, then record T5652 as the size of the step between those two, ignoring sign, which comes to 1.3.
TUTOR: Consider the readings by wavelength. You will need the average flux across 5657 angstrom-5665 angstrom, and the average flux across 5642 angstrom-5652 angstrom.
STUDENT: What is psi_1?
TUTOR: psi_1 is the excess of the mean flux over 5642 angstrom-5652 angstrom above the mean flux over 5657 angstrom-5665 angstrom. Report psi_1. 0.65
